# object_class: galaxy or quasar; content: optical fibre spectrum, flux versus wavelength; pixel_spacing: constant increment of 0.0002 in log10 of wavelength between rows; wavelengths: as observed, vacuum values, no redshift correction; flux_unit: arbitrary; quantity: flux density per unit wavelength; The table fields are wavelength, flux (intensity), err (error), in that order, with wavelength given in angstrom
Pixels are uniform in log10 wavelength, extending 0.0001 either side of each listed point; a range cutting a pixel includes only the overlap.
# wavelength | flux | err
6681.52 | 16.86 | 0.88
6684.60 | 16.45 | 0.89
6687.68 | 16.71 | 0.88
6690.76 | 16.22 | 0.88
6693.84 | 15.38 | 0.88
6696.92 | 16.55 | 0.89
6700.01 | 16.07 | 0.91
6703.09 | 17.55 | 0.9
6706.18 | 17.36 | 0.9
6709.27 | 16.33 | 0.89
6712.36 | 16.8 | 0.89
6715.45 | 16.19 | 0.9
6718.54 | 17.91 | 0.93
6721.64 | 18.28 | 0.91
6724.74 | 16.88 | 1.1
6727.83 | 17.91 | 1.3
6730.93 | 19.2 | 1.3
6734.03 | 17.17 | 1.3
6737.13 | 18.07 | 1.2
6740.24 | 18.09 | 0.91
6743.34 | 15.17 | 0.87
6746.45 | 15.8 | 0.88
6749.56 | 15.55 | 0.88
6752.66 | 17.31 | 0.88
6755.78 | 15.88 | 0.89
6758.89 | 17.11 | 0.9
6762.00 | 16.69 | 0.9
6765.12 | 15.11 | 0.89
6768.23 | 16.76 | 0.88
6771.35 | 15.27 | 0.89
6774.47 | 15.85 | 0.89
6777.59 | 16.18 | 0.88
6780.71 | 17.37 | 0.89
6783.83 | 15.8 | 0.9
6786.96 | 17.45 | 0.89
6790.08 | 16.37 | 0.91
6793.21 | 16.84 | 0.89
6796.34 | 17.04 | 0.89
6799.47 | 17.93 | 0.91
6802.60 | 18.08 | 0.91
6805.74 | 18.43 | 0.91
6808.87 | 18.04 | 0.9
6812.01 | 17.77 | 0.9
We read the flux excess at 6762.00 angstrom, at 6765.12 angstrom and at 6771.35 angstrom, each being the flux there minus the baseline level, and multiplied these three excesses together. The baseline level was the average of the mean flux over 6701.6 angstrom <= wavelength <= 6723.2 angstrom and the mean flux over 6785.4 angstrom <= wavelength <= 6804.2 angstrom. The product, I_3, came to -2.3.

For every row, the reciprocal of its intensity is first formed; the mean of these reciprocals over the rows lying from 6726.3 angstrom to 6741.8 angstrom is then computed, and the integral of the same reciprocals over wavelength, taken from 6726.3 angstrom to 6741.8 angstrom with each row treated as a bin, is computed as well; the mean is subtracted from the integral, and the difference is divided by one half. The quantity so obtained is 1.61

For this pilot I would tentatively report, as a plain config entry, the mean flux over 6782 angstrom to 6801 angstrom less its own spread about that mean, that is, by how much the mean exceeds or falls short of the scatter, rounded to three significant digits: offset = 16.2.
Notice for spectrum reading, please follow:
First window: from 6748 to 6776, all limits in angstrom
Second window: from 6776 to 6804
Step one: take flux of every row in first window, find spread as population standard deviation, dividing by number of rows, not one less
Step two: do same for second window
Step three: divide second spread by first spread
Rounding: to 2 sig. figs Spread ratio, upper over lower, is 0.96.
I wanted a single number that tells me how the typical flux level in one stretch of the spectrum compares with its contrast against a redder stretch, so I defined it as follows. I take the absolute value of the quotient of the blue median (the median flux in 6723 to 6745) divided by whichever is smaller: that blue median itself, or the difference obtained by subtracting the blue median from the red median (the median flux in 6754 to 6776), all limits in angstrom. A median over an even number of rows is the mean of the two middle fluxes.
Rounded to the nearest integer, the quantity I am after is 9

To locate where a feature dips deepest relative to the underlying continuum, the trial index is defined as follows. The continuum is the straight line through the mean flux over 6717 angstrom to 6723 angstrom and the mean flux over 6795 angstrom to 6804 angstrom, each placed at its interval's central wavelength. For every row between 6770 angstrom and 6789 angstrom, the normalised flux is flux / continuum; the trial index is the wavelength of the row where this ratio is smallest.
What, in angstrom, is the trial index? 6771.35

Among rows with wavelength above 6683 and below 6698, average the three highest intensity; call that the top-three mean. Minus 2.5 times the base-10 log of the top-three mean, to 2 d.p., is -3.05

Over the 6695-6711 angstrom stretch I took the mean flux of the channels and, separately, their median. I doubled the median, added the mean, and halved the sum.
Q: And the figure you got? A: 24.9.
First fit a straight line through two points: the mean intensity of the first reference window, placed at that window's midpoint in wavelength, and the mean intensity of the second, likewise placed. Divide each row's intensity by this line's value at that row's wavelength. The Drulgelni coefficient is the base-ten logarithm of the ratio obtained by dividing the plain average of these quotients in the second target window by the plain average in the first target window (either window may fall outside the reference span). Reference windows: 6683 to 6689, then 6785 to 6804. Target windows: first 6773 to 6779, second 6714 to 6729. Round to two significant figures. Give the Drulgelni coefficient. 0.046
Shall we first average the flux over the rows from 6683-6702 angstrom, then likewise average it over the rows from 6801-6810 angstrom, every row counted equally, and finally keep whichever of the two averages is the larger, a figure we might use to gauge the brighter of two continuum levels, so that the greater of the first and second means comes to 18.2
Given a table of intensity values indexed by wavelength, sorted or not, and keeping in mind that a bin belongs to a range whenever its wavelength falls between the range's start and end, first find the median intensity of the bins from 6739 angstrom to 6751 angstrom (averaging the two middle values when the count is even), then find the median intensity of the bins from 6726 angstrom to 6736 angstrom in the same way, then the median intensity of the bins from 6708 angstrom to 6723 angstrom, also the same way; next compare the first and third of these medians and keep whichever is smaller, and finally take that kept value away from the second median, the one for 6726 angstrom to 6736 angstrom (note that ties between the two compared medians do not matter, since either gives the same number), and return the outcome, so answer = 2.2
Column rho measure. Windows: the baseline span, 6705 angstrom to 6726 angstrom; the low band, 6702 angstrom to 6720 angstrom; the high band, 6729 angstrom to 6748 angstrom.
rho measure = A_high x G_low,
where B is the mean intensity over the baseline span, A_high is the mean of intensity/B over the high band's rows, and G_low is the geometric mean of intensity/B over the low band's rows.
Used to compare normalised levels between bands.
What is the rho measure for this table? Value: 1.00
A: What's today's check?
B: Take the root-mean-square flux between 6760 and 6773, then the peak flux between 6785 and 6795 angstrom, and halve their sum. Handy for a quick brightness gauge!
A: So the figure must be 16.71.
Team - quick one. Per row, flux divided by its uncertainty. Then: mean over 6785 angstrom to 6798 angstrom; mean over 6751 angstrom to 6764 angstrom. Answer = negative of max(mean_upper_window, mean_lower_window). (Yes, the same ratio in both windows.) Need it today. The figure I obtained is -18.9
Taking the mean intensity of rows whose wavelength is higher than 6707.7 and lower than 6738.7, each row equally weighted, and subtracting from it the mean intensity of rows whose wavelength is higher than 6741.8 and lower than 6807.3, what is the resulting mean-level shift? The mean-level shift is 0.9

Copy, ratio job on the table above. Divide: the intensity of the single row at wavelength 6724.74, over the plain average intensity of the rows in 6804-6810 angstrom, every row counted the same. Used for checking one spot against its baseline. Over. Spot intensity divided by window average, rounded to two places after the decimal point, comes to 0.93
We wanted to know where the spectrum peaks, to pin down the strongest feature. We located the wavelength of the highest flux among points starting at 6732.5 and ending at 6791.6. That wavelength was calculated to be 6740.24 angstrom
